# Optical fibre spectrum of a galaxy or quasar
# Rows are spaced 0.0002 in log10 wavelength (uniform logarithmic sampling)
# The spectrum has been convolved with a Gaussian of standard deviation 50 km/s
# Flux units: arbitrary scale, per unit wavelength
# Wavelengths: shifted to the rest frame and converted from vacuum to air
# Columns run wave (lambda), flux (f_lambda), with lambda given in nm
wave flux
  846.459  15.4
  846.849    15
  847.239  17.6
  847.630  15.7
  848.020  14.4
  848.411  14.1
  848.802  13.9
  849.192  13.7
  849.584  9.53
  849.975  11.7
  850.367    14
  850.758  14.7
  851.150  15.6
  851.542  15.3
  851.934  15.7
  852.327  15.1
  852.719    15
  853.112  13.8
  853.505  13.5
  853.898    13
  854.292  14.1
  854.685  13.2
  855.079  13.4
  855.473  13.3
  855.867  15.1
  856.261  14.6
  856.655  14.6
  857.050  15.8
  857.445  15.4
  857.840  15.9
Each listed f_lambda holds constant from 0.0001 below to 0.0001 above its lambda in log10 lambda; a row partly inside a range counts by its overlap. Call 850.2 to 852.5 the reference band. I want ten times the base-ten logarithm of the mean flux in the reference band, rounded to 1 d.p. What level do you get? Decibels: 11.8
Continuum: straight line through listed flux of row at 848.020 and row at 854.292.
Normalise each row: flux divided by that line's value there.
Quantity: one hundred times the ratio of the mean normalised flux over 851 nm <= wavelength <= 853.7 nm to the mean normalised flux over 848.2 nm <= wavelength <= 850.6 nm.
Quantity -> 117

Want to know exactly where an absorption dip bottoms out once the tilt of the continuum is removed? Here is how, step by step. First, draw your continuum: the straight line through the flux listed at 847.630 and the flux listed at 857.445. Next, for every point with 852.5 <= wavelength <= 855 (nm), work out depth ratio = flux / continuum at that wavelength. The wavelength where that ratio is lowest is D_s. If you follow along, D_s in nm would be 853.898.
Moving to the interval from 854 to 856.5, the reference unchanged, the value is 854.685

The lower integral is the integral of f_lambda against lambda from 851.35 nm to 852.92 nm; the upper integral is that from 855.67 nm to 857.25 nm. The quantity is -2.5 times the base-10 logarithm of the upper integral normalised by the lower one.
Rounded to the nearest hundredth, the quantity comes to 0.01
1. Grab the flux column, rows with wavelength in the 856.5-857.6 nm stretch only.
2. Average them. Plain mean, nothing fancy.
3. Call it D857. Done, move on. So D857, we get 15.3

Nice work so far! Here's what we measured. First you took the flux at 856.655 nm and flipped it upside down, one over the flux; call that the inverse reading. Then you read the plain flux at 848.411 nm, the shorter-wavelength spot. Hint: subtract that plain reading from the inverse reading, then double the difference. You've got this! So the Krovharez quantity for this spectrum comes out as -28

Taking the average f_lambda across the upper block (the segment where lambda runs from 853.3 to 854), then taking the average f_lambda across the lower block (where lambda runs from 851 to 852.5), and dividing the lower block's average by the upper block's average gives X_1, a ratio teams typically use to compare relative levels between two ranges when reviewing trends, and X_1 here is 1.16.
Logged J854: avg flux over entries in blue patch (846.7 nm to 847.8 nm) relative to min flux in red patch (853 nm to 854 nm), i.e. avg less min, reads 3.1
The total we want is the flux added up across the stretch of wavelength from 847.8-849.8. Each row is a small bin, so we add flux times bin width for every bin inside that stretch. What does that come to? 26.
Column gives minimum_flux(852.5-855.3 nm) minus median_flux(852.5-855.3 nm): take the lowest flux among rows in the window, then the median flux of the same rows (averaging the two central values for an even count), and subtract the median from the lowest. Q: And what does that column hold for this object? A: -0.50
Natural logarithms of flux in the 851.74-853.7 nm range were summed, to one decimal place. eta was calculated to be 13.4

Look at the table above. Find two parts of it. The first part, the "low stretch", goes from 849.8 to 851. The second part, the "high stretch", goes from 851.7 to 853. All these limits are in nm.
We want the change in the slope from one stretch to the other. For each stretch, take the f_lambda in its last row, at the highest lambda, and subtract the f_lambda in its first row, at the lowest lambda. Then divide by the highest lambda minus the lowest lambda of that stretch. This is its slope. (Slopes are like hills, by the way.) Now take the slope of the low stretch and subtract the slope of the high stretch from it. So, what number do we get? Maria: 4.7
